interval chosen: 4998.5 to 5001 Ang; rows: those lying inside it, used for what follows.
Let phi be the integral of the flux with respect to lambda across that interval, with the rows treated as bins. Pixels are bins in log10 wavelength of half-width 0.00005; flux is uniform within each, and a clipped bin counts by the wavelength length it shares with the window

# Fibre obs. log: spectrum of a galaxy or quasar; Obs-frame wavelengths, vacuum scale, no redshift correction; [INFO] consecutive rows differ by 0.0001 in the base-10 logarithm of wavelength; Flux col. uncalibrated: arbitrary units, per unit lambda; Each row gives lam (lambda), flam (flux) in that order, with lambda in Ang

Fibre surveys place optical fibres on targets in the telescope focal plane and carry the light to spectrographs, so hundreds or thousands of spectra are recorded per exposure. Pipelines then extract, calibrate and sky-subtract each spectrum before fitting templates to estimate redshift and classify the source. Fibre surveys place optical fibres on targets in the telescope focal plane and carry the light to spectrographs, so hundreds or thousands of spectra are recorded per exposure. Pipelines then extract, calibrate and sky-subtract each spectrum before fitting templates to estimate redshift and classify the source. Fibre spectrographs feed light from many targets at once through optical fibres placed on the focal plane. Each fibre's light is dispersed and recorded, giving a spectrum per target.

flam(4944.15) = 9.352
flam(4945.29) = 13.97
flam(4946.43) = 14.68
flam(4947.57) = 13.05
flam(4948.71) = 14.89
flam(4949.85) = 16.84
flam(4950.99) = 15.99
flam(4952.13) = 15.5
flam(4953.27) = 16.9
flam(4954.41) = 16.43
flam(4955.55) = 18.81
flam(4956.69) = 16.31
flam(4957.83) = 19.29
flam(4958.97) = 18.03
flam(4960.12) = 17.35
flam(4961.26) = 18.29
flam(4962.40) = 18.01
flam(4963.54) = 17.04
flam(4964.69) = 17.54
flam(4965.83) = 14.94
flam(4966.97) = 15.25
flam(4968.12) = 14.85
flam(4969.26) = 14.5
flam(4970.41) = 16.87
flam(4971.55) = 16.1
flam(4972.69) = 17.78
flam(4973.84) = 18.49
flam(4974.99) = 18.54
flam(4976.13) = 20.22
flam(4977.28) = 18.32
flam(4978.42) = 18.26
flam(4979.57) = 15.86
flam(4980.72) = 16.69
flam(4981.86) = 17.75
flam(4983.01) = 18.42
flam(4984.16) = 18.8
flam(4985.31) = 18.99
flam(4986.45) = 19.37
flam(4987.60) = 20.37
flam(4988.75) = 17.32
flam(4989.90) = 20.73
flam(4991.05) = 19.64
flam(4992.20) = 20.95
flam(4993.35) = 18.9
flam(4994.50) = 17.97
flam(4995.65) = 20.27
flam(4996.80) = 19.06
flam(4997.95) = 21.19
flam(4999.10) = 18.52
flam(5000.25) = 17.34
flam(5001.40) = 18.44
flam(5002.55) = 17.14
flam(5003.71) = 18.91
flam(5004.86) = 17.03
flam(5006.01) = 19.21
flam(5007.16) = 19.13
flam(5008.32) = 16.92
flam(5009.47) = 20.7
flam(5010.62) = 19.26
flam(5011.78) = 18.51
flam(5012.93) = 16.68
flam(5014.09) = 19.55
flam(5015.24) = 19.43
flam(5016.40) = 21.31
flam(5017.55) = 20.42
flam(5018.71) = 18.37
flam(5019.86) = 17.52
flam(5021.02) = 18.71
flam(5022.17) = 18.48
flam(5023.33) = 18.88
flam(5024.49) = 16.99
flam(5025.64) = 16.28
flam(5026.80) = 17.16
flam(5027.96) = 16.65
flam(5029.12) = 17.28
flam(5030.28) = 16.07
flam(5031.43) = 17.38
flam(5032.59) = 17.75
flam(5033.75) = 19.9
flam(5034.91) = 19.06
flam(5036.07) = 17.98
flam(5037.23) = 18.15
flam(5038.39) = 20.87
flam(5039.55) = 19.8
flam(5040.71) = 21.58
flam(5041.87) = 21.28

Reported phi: 45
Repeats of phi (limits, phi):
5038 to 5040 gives 41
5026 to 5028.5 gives 42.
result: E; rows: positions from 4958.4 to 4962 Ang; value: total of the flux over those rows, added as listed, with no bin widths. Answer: 54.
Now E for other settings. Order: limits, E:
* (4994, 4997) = 57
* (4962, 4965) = 53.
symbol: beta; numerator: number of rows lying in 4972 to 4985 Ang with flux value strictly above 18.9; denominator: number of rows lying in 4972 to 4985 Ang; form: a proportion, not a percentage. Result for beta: 0.1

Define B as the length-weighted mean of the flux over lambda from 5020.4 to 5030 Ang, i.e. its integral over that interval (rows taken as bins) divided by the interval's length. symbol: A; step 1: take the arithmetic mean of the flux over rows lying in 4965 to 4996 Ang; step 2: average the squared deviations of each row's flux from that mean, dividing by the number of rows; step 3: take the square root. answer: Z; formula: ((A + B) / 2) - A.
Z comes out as 7.8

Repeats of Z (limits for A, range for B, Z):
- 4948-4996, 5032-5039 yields 8.6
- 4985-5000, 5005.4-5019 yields 9.0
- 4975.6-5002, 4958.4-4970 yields 7.6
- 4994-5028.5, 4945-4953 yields 6.9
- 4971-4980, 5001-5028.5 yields 8.5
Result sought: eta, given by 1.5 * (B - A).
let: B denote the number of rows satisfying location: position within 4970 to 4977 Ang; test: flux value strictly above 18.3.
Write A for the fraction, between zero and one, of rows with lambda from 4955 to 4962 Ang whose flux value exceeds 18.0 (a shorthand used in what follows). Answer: 3.5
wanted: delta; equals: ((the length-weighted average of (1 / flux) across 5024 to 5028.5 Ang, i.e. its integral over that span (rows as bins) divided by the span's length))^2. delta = 0.0036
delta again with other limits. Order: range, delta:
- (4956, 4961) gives 0.0032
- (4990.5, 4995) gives 0.0027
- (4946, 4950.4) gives 0.0046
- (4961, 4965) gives 0.0032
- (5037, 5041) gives 0.0025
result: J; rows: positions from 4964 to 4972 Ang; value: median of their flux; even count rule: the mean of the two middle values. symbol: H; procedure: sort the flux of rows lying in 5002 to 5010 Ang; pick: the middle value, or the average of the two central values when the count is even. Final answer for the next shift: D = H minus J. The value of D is 3.7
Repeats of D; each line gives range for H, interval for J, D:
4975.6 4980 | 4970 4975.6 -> 0.5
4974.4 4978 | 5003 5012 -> -0.5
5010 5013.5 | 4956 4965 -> 0.7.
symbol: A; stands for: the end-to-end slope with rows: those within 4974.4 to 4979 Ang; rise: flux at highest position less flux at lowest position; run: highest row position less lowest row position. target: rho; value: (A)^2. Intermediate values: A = -0.1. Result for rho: 0.01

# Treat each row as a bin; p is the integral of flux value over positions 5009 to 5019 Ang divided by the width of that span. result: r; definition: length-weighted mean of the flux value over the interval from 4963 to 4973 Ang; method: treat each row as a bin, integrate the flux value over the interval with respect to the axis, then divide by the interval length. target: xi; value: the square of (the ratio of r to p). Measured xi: 0.69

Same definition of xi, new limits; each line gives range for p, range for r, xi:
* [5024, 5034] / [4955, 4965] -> 1.08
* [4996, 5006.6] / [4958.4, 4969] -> 0.81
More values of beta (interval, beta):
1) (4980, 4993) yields 0.5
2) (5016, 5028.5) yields 0.2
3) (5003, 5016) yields 0.6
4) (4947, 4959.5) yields 0.1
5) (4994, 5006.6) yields 0.5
